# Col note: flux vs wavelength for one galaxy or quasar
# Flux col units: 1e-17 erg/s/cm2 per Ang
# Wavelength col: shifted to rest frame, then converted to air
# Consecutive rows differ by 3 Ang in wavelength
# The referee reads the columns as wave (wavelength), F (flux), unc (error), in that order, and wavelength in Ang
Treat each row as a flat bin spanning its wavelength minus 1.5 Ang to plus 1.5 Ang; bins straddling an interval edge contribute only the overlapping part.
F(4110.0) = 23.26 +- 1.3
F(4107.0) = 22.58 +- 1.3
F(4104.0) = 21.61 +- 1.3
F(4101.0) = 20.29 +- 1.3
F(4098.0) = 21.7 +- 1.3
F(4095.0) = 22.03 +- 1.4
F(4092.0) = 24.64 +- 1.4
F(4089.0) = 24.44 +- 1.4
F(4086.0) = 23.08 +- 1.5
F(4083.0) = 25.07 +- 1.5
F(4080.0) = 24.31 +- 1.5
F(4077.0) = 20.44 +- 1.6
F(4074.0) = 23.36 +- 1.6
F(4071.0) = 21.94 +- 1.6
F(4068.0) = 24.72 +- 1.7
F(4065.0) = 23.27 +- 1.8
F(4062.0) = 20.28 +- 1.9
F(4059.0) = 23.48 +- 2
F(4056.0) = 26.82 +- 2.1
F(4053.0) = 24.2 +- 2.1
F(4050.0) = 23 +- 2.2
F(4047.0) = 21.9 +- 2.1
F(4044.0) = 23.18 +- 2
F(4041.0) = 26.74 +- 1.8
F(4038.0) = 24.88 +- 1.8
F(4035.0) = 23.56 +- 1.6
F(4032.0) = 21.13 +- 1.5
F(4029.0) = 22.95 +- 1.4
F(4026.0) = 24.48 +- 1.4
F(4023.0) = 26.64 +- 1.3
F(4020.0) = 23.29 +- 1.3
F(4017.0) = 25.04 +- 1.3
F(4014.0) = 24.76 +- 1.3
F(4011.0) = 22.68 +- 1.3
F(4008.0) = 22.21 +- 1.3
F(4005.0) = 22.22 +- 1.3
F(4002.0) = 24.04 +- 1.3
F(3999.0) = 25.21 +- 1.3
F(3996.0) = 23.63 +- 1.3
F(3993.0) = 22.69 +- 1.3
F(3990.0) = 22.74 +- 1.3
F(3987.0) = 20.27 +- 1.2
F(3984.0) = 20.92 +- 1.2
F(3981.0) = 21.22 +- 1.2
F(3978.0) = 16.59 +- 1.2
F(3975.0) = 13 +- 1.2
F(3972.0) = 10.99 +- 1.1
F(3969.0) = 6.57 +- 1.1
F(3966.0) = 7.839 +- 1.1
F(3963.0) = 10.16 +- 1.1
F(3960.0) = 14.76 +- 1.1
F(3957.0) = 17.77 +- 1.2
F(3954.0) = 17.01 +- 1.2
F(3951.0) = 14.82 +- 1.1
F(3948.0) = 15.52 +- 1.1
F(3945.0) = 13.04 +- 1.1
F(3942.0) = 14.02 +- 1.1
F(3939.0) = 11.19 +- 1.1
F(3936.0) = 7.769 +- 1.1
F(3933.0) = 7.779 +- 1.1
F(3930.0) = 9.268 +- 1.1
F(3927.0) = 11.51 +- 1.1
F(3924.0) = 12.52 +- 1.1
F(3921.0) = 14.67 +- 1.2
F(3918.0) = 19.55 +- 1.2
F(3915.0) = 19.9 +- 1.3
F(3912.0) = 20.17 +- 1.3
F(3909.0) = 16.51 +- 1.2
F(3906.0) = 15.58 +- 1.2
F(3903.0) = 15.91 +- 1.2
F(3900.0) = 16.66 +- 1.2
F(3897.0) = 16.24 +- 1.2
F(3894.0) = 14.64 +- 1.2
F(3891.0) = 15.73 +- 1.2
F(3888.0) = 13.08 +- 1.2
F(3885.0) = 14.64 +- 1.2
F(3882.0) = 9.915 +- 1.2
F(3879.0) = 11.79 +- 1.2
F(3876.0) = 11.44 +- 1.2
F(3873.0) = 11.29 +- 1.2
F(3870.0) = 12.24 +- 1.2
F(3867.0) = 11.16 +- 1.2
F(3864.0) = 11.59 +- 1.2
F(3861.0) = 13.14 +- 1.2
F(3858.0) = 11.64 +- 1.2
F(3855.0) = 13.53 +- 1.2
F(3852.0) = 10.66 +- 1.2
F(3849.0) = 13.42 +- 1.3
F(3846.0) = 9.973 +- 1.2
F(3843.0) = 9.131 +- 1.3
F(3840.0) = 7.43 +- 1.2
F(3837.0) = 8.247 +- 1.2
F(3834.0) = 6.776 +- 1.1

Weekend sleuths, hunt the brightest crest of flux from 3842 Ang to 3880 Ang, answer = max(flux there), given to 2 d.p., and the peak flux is 13.53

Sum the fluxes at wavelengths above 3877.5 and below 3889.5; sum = 49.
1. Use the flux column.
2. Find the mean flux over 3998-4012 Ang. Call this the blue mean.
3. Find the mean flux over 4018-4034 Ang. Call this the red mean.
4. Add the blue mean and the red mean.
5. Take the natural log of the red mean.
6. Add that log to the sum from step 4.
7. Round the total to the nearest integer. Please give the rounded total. 50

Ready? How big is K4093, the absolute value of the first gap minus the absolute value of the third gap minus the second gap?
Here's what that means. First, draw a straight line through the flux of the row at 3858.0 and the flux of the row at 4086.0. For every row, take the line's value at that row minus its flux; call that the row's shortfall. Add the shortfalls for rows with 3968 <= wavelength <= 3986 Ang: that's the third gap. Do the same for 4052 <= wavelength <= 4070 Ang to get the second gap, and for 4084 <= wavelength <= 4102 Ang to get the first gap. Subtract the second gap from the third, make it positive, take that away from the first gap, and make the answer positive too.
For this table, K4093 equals 24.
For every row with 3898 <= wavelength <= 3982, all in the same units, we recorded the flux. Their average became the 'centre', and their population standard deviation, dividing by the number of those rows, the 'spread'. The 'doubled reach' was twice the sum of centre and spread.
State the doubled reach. 36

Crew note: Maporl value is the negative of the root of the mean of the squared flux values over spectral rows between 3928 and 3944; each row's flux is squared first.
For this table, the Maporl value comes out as -10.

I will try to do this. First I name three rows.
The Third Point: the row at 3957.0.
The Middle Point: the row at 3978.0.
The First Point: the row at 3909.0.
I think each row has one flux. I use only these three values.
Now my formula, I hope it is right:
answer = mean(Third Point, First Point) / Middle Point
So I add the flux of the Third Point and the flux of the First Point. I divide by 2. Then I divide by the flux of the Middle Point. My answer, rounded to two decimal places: 1.03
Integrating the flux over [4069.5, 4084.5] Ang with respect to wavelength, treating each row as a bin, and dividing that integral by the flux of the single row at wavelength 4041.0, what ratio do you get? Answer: 13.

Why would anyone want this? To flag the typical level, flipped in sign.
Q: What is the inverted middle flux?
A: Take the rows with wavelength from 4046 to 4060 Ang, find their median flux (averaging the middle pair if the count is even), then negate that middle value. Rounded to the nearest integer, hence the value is -23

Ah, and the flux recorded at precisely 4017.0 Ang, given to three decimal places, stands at 25.040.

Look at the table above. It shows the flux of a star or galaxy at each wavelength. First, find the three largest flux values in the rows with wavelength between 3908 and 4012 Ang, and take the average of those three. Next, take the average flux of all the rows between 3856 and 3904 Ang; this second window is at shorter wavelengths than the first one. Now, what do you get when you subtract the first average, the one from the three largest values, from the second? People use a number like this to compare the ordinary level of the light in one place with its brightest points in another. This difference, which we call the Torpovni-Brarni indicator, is -11.1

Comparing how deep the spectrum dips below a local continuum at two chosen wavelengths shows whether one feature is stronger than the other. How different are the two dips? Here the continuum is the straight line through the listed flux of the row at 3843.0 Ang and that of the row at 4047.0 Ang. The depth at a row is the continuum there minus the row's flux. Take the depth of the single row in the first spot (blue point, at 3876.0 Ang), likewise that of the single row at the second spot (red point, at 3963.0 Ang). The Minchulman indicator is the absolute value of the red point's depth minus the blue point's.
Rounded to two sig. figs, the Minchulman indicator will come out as 6.7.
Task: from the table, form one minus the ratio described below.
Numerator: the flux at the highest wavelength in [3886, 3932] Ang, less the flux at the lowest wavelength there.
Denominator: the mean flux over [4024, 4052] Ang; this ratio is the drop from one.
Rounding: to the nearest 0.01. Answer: 1.16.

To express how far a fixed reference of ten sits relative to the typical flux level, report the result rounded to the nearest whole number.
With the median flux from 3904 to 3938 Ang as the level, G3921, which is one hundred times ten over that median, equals 68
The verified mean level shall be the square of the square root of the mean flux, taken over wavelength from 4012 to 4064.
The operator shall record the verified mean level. 23.9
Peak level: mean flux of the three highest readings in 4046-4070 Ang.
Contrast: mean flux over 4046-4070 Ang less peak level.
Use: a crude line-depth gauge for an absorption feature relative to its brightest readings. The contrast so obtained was -1.8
